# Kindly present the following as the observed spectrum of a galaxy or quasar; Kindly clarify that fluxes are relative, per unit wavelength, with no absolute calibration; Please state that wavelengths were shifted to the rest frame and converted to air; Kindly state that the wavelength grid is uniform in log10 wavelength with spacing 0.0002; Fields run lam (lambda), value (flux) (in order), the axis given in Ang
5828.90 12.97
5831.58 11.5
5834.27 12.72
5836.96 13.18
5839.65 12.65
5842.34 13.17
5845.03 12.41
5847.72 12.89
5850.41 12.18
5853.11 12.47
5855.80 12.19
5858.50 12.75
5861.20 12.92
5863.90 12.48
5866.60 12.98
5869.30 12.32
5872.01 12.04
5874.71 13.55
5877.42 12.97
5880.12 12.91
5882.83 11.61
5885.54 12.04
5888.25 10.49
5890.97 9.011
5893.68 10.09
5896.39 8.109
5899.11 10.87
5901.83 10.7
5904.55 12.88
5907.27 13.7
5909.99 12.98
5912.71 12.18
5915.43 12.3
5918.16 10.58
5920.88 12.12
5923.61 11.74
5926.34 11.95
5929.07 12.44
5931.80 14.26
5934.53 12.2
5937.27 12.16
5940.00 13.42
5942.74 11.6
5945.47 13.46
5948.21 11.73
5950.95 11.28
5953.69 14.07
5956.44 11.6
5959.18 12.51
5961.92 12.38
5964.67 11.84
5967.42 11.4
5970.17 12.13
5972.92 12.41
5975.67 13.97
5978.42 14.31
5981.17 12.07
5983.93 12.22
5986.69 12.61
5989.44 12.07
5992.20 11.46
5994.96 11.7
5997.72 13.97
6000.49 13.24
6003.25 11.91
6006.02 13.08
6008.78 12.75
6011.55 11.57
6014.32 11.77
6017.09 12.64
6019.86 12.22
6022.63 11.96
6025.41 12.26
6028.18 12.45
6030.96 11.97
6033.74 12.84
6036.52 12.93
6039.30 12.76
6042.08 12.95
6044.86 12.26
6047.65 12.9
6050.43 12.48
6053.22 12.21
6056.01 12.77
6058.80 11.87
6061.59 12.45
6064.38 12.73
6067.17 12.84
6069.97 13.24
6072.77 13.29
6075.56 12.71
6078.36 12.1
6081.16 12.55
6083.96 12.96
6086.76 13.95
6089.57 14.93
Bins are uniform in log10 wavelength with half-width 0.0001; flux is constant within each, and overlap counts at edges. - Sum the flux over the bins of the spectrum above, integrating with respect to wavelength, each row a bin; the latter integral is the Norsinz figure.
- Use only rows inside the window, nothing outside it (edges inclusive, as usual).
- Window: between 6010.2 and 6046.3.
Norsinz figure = 446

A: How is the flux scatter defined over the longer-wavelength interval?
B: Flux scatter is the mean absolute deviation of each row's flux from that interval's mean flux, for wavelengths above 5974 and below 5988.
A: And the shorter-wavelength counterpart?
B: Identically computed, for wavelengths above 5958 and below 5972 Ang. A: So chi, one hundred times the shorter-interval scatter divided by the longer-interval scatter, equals 39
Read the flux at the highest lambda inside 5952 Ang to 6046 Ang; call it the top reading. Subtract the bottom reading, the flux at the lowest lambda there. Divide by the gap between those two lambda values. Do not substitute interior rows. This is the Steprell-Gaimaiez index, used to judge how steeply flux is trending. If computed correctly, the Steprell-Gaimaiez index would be -0.02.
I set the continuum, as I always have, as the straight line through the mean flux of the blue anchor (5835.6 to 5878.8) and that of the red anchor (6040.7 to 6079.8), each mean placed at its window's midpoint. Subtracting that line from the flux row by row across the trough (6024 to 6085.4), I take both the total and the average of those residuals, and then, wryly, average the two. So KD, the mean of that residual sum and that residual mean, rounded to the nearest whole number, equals 0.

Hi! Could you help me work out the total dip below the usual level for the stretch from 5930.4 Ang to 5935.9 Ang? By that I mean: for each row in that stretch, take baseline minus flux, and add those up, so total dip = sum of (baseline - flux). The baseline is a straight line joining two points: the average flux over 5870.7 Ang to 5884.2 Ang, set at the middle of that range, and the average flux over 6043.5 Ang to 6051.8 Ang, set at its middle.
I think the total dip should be -1.3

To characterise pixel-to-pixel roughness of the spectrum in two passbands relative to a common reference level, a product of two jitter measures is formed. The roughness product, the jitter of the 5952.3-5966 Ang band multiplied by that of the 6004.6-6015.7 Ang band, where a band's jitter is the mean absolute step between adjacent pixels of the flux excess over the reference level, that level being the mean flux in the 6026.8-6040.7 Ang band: 0.58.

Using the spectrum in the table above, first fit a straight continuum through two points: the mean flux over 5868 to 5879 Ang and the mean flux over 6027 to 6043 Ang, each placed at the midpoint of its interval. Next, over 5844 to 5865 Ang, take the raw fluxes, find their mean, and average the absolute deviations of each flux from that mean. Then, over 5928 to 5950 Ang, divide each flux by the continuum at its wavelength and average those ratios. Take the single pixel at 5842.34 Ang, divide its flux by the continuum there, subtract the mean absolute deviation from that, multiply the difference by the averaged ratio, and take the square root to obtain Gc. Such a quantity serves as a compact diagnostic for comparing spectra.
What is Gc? 0.89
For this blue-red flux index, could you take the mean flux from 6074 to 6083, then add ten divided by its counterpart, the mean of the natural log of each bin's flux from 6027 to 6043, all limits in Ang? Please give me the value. 16.4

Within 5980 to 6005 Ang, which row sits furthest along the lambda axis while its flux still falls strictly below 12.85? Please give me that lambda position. 6003.25 Ang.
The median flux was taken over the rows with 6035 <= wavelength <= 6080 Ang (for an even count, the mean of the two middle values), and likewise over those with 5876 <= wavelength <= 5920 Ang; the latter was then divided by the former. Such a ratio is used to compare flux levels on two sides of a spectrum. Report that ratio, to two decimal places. 0.93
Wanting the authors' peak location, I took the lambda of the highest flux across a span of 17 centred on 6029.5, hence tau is 6036.52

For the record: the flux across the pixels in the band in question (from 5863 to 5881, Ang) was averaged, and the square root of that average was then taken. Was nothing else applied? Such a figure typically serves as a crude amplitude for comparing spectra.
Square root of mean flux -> 3.57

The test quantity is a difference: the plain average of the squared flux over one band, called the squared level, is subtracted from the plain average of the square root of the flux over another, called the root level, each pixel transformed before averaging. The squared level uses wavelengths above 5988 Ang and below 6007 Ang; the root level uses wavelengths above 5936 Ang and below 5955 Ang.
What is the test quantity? -153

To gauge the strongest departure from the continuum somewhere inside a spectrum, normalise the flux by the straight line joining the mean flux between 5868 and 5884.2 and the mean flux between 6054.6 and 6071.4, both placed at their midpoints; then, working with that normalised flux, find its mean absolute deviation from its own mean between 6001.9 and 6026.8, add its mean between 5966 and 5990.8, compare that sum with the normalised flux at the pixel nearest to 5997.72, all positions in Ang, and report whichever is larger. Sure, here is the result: 1.11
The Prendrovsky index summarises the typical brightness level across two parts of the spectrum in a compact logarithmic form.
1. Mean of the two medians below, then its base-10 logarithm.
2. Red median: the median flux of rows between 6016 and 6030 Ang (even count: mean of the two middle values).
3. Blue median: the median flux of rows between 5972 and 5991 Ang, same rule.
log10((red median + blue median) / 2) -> 1.091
